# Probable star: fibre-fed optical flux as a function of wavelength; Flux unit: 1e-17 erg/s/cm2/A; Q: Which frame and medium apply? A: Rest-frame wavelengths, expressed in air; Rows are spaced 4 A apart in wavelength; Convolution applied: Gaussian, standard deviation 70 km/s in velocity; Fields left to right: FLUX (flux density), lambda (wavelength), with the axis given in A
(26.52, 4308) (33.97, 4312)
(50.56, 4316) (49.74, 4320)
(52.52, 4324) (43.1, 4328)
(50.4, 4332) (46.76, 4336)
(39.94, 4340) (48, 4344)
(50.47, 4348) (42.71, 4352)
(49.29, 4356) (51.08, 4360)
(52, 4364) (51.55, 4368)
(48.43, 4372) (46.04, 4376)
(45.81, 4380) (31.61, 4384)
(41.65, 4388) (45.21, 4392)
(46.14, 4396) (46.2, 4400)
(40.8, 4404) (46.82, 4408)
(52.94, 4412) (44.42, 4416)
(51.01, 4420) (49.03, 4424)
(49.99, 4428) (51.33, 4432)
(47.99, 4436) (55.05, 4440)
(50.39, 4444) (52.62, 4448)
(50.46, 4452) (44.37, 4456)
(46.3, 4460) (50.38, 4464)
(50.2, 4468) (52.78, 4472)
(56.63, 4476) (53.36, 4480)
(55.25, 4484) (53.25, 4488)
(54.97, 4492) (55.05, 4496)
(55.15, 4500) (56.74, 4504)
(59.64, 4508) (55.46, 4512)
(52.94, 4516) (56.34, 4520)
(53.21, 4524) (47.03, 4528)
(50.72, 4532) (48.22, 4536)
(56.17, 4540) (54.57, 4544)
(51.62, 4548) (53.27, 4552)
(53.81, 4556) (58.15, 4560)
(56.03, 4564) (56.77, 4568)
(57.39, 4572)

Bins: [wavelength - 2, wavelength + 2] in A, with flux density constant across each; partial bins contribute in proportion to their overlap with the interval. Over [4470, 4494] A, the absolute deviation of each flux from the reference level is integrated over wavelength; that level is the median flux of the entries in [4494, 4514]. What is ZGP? 35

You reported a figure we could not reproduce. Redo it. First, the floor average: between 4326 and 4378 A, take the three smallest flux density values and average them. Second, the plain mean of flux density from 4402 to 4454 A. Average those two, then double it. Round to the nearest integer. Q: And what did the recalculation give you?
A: 91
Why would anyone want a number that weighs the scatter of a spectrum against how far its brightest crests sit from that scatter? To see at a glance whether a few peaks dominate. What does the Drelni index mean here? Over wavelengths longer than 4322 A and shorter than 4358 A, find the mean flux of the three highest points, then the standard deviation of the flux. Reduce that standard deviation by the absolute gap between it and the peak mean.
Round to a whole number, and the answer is -43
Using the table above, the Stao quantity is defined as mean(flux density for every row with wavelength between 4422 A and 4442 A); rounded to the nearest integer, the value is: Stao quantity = 51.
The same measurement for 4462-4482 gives 53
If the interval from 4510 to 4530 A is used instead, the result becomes 53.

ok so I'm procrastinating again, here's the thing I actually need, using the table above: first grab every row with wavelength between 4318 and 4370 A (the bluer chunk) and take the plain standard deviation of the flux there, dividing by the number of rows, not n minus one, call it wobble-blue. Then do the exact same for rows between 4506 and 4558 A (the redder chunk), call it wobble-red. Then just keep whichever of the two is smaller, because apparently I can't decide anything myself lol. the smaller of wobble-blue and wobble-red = 3.27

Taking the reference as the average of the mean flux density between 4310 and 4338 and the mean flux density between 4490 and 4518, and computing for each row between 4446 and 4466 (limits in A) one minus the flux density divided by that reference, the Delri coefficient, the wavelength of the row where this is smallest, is 4448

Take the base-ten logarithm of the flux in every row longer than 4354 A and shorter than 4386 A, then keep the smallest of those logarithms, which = 1.50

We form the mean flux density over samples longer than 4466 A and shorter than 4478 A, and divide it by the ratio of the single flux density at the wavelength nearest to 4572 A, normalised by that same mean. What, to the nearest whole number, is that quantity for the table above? 49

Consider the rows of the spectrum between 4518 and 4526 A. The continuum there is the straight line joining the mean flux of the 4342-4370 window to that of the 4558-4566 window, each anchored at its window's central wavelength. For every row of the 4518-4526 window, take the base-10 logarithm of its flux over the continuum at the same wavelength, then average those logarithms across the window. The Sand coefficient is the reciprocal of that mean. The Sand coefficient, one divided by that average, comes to -154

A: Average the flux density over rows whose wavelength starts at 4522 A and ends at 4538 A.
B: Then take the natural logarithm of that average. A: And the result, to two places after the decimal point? 3.91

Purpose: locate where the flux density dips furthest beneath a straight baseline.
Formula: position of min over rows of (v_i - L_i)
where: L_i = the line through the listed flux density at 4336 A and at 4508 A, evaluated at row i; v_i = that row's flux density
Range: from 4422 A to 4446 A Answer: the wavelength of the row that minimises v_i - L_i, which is 4436 A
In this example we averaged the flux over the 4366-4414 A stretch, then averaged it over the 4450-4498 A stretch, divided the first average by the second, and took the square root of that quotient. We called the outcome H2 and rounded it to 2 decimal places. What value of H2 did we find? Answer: 0.93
